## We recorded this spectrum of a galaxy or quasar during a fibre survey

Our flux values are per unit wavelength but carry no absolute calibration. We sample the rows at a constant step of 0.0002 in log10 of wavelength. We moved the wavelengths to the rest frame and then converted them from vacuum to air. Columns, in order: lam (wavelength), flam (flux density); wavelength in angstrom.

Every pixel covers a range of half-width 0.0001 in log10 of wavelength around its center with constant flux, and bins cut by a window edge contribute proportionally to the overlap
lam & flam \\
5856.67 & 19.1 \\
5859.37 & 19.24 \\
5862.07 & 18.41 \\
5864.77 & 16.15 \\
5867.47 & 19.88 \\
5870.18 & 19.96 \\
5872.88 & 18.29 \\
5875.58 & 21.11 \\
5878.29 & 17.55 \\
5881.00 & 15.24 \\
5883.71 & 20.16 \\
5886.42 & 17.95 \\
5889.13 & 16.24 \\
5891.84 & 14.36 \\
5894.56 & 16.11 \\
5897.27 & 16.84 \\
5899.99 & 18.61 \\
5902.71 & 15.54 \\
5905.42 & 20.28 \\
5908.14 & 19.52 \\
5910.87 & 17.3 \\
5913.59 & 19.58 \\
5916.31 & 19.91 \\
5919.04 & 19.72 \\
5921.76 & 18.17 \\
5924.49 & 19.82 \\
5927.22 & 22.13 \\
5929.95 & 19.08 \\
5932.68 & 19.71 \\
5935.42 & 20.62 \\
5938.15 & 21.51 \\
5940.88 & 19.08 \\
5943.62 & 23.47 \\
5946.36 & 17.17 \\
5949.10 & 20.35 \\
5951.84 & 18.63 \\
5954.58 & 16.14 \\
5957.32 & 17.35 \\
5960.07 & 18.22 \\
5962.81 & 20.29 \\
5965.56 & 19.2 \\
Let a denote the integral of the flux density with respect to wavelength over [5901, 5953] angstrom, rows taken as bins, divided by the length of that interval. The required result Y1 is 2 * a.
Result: 39.1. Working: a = 19.6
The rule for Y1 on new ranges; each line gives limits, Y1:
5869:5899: 35.2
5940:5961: 37.6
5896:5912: 36.1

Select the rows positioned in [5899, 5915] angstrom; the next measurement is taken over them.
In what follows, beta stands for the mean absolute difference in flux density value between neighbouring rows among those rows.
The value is 2.6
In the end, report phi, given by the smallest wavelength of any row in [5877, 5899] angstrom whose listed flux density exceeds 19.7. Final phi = 5883.71 angstrom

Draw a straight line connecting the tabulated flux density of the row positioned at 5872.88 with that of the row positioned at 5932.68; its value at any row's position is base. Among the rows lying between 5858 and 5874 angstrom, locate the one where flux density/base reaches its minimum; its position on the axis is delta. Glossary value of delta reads 5864.77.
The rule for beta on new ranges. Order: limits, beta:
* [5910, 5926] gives 1.2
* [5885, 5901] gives 1.6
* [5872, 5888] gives 3.2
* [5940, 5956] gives 3.6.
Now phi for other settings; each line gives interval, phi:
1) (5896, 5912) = 5905.42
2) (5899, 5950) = 5905.42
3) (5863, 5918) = 5867.47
